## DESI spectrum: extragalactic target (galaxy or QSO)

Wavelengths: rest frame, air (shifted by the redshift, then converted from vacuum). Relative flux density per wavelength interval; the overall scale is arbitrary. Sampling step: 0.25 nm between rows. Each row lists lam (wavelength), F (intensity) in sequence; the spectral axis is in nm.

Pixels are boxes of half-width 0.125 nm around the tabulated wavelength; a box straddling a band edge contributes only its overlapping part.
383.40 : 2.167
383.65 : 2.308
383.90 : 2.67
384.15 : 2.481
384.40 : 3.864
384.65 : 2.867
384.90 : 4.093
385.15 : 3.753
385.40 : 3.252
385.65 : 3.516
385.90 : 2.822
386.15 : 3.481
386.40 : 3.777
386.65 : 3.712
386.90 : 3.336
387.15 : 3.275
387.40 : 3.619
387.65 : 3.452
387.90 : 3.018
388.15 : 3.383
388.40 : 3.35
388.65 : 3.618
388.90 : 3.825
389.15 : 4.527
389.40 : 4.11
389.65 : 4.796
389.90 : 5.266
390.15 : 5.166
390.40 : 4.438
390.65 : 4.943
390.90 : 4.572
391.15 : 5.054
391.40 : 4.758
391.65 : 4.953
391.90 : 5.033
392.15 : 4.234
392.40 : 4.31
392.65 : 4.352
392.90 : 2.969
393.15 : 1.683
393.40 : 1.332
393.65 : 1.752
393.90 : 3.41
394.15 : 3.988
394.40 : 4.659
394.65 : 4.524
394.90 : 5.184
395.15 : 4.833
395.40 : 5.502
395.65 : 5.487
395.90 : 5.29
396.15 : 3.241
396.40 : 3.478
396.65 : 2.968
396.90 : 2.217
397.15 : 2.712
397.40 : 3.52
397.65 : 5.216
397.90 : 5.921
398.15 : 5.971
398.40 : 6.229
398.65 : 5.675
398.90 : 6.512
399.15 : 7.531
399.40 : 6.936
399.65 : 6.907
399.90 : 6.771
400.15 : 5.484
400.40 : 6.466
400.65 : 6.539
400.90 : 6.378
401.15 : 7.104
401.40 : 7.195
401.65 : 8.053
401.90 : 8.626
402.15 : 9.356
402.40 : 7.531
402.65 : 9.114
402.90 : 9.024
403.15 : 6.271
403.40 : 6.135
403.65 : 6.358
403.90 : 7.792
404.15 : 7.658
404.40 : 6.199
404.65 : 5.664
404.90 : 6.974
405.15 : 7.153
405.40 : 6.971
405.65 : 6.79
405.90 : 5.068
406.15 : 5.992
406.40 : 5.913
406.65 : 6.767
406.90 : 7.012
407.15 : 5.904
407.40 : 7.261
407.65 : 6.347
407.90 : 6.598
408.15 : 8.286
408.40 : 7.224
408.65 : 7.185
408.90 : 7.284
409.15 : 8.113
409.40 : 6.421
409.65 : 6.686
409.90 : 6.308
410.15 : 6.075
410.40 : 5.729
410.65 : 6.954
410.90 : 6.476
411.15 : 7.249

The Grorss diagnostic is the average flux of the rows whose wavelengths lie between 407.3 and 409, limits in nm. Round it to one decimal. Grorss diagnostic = 7.2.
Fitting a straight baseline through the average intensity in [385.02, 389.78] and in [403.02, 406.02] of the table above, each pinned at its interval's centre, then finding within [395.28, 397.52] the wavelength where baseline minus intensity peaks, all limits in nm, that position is 396.90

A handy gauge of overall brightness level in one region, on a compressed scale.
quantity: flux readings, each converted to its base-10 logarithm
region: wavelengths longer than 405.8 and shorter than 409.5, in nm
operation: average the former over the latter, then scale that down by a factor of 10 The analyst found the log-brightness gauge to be 0.083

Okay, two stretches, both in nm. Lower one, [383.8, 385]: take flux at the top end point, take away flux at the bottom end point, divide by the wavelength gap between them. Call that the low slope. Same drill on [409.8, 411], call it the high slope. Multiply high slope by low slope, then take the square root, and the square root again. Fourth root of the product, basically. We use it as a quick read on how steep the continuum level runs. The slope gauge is 0.70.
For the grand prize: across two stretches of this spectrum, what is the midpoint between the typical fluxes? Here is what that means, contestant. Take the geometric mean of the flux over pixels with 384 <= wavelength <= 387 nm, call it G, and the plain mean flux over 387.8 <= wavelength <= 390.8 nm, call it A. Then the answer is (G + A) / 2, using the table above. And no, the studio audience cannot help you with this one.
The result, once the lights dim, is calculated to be 3.8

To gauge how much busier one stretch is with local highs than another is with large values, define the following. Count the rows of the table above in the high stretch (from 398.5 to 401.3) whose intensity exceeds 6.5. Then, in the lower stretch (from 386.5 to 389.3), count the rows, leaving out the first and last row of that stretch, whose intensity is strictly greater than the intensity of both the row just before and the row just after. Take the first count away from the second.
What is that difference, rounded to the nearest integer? -5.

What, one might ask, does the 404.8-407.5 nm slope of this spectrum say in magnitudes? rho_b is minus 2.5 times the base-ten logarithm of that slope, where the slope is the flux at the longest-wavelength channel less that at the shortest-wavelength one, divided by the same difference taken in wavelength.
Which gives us 2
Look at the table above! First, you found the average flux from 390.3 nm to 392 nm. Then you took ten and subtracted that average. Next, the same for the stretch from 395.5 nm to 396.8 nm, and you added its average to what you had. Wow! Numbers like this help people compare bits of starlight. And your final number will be 9.3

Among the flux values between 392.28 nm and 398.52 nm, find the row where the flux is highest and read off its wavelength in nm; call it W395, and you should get 398.40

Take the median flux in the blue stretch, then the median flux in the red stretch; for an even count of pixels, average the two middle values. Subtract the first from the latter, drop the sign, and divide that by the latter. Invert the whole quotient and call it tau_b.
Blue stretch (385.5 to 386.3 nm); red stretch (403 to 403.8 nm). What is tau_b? 2.2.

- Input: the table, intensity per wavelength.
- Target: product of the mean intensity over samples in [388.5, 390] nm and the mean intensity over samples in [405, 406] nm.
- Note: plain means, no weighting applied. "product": 28.3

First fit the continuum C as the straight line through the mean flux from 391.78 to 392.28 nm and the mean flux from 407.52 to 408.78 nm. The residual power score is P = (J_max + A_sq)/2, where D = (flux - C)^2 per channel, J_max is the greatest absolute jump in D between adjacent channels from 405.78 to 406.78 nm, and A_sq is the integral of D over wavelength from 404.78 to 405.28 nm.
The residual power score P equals 1.2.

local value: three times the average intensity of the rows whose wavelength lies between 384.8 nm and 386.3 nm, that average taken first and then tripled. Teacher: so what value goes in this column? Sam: 10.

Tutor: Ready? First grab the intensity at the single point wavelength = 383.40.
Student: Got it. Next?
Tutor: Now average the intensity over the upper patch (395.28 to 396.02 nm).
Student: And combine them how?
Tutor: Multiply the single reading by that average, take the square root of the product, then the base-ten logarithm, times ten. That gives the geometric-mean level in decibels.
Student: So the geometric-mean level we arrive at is 5.4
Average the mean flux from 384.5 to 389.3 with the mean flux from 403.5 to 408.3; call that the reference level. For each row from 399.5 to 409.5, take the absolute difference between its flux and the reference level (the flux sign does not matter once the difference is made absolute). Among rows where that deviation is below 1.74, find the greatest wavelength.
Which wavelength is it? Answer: 409.40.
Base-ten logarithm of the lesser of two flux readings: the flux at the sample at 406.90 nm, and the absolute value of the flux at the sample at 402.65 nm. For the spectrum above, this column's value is 0.85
